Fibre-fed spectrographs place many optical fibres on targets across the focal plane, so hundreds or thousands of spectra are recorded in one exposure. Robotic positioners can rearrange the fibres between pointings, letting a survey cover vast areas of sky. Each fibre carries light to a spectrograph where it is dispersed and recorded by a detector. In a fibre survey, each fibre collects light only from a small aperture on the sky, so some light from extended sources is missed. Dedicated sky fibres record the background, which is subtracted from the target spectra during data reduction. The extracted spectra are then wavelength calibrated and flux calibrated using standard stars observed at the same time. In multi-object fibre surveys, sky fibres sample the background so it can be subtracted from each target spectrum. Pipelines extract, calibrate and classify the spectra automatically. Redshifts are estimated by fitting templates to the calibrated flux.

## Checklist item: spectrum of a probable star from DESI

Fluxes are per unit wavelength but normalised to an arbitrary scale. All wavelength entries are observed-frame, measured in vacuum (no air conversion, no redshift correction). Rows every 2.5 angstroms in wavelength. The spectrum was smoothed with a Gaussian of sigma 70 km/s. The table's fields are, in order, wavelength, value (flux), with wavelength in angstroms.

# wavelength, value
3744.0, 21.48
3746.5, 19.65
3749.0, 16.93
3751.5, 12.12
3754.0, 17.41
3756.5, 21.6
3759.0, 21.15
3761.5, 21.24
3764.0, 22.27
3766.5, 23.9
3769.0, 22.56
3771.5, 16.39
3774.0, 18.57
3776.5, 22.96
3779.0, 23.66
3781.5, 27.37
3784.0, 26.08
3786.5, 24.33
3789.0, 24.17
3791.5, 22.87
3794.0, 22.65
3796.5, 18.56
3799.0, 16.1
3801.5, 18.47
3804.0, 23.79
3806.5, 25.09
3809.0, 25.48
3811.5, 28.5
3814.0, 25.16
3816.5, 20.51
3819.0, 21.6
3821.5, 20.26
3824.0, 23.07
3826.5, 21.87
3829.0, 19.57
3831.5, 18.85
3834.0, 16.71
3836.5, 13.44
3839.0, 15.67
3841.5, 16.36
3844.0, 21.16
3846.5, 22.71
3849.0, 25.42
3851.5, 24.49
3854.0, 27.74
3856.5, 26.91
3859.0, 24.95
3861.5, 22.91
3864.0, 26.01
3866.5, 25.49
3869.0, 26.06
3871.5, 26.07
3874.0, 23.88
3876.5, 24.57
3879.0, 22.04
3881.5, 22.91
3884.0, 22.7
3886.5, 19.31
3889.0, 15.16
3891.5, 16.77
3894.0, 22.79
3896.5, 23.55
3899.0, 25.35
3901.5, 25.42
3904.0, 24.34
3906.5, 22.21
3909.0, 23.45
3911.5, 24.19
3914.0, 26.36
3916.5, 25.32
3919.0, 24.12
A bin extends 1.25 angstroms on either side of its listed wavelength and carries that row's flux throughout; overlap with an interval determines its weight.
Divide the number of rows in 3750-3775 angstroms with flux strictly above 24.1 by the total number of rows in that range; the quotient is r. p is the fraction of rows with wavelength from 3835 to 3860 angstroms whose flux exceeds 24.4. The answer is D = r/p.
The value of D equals 0.0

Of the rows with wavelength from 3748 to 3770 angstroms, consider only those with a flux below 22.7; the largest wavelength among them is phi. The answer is 3769.0 angstroms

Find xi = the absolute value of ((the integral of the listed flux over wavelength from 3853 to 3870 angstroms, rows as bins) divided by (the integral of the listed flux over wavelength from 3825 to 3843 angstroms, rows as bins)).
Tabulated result 1.38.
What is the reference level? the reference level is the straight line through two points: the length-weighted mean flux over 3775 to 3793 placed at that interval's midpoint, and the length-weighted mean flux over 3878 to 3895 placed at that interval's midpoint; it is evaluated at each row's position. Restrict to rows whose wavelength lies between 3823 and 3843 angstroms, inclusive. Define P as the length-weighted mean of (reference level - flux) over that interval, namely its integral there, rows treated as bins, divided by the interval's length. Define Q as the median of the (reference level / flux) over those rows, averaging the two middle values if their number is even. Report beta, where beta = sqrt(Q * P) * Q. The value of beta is 2.9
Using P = 4.2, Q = 1.26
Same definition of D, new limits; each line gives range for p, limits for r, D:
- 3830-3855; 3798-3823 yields 1.3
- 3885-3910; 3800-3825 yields 2.0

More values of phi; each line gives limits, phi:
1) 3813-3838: 3836.5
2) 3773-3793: 3774.0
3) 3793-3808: 3801.5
